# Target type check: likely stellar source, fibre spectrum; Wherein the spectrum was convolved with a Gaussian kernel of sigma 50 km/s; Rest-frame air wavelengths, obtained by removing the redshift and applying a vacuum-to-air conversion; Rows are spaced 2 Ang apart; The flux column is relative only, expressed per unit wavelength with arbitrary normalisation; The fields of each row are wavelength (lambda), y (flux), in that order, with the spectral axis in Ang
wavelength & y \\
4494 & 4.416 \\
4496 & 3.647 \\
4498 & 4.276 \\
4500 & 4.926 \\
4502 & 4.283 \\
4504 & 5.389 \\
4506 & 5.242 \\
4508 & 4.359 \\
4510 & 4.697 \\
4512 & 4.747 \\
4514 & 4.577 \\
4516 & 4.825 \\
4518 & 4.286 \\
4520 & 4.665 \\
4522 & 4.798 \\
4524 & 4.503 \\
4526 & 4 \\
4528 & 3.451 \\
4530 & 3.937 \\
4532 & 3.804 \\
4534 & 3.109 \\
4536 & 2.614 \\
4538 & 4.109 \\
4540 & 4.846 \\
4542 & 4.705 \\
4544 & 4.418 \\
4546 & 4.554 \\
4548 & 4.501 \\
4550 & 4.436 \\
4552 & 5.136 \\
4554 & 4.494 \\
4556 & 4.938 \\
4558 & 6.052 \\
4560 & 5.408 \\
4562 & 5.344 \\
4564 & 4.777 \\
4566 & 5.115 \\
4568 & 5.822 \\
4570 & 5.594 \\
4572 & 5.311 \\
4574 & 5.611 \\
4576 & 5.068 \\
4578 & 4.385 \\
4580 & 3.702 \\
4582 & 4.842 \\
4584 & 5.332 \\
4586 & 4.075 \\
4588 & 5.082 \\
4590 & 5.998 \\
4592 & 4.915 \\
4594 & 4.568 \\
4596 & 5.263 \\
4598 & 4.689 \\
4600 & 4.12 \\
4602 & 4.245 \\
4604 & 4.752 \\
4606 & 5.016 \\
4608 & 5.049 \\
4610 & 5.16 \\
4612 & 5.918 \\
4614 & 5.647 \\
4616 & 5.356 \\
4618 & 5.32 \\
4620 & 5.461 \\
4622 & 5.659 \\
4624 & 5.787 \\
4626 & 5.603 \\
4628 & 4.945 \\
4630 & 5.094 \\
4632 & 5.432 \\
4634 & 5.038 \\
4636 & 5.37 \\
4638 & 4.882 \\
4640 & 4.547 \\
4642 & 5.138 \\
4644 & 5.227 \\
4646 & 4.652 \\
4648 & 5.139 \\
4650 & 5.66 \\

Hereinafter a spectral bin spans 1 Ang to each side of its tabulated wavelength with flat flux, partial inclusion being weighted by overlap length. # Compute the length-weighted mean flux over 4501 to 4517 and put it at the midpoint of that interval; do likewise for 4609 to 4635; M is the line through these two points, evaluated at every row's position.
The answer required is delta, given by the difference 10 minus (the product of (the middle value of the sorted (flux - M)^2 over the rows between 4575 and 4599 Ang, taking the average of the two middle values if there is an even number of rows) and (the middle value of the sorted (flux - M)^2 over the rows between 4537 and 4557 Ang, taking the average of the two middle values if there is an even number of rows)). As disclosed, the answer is 9.95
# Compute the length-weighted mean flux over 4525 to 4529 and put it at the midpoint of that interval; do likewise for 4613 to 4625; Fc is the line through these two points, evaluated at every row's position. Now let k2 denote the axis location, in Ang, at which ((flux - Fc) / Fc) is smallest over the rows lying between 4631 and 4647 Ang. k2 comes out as 4640 Ang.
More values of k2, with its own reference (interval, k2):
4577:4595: 4580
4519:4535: 4534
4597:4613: 4600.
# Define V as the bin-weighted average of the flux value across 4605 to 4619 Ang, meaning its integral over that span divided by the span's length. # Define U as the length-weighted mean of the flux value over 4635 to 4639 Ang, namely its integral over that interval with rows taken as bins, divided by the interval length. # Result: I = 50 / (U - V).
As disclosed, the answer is -221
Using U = 5.1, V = 5.35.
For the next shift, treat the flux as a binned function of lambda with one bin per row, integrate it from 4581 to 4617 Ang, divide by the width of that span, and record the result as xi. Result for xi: 5.0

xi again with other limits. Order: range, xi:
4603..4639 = 5.3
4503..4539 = 4.3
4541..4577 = 5.1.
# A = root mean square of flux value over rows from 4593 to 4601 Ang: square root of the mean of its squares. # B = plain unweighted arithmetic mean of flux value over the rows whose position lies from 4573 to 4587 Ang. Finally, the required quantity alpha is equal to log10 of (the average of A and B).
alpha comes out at 0.672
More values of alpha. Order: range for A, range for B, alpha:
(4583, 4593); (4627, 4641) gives 0.706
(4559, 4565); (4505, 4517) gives 0.696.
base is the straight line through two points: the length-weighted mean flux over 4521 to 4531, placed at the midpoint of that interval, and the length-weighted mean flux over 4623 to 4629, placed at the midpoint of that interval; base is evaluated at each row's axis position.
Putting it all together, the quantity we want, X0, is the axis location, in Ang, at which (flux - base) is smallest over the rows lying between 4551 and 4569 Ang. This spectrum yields 4554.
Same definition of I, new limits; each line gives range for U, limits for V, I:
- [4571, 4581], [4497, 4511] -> 653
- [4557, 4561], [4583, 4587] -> 49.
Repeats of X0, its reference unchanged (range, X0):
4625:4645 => 4640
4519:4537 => 4536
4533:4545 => 4536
